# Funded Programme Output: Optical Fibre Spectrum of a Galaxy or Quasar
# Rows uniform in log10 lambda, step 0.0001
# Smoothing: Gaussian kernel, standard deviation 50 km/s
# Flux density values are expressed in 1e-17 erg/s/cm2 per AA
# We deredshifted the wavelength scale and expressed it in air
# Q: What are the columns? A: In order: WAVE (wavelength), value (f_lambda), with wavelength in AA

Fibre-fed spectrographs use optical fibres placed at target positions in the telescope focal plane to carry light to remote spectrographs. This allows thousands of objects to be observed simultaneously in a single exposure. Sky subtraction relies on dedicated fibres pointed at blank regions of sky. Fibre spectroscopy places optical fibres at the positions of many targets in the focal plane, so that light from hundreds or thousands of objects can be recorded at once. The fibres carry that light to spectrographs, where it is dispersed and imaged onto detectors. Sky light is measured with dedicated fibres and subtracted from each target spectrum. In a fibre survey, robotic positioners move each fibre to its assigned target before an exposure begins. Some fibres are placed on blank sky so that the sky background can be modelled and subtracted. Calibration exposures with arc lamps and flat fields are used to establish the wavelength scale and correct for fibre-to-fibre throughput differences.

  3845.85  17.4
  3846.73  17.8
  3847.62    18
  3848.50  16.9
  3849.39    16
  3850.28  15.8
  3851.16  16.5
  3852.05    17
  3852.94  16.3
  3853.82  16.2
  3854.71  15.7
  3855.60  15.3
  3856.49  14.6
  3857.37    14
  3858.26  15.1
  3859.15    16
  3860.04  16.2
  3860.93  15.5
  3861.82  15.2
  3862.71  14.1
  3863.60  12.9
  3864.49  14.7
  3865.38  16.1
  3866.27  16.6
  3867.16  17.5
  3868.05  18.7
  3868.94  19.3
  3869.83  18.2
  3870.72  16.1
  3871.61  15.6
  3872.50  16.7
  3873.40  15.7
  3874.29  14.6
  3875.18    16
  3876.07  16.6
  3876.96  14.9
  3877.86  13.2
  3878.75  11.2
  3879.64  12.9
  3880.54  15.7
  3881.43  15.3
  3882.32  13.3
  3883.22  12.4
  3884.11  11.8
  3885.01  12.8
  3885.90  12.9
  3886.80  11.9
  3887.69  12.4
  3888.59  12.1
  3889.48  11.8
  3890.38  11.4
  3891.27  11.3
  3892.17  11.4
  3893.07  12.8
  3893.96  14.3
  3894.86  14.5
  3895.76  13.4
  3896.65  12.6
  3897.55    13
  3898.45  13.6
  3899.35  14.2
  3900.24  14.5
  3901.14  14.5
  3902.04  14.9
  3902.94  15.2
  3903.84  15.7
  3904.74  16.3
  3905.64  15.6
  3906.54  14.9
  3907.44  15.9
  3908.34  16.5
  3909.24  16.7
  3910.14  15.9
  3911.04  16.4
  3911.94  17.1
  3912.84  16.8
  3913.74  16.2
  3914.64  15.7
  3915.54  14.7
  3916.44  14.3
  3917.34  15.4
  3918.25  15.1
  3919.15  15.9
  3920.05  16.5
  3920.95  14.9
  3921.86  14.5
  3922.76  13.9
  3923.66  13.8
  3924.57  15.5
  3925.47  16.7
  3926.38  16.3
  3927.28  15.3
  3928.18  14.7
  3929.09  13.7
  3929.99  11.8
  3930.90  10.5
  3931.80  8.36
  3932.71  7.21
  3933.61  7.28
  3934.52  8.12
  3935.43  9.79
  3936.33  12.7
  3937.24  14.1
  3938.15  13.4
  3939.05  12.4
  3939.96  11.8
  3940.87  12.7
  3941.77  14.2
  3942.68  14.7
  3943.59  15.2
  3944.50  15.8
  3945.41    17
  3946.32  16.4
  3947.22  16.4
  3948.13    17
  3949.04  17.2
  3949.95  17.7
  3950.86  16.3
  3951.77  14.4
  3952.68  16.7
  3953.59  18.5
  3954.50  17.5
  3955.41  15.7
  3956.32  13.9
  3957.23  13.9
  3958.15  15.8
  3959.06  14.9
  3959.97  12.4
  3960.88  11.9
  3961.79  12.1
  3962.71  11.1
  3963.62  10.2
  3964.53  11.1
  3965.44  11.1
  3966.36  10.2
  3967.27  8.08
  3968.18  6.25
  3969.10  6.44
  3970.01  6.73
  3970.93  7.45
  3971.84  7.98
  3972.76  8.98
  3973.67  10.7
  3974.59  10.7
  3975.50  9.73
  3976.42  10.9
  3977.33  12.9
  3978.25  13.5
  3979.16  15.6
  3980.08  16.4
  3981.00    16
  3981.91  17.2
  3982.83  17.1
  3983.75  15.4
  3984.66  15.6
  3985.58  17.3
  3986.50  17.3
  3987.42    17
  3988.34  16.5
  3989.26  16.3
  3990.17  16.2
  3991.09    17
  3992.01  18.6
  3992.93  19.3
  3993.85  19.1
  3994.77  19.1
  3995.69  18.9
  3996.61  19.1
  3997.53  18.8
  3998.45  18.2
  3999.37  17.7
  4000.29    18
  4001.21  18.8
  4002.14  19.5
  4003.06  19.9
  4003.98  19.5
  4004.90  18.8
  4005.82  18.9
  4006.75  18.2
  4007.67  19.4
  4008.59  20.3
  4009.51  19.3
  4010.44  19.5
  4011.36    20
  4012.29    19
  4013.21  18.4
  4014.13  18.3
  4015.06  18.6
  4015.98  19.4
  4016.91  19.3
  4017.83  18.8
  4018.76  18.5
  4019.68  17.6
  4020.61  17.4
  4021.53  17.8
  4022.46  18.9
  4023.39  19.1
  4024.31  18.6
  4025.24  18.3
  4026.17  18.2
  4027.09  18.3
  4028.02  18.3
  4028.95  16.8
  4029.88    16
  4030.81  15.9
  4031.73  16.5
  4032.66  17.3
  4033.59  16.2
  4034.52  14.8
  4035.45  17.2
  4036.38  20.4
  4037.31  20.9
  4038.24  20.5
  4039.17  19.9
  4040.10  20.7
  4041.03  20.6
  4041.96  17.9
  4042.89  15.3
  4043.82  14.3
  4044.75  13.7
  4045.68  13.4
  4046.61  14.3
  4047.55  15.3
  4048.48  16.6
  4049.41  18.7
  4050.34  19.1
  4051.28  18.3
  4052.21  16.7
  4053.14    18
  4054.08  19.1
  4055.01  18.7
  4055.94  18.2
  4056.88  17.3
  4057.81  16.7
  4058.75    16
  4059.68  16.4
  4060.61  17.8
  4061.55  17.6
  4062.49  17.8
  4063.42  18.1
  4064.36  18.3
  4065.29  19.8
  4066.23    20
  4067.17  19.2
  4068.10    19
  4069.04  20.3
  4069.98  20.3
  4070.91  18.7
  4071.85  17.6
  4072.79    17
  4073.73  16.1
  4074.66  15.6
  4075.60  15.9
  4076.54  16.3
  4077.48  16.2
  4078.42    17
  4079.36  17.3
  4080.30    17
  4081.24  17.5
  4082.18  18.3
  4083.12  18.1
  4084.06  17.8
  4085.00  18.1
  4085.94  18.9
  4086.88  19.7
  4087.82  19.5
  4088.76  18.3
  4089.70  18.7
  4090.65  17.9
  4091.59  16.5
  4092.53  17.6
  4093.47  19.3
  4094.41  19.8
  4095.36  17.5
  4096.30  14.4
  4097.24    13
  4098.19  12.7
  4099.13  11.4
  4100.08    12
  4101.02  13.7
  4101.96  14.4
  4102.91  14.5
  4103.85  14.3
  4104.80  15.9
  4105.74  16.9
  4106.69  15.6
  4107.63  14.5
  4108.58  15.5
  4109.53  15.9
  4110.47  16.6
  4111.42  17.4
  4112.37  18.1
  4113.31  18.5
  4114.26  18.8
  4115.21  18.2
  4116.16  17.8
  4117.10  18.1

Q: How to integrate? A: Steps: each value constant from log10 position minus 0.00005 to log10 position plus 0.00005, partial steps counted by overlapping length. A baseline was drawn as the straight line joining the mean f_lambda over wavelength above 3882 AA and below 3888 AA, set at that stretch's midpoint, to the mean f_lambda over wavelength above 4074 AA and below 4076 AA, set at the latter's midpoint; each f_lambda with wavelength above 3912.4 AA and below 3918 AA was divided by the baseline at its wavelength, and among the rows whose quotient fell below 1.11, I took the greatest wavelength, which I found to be 3916.44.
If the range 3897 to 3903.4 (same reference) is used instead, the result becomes 3898.45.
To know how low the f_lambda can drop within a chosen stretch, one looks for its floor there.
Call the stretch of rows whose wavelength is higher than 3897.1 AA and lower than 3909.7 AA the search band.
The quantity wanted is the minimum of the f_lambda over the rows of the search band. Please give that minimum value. 13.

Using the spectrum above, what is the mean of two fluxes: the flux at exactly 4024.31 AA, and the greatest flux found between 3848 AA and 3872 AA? 19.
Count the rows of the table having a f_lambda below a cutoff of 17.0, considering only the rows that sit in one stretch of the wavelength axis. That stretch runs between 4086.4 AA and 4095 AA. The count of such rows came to 1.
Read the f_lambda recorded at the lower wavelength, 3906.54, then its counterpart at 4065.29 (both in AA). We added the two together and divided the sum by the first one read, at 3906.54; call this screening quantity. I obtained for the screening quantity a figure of 2.33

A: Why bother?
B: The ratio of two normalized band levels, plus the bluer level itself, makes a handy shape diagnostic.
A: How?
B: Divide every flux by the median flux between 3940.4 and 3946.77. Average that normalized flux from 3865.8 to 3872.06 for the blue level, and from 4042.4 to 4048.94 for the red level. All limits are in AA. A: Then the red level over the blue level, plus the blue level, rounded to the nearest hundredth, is 1.99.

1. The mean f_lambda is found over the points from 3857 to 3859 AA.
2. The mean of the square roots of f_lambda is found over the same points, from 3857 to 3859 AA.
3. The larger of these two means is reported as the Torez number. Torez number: 15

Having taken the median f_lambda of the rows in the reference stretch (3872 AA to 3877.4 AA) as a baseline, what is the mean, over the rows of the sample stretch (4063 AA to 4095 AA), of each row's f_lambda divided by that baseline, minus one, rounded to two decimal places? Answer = 0.14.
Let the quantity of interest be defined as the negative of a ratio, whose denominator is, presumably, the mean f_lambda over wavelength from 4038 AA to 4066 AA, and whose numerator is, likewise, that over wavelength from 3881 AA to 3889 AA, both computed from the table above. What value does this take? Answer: -0.73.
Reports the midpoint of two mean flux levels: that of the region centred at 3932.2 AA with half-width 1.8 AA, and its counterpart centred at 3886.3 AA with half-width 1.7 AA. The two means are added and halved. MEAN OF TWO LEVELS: 10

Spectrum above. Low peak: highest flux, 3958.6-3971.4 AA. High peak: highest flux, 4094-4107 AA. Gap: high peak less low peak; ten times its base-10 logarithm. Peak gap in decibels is 7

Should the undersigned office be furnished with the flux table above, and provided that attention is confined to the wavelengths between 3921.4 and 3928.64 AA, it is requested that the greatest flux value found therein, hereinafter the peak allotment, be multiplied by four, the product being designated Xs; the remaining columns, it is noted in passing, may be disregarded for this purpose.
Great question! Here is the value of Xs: 67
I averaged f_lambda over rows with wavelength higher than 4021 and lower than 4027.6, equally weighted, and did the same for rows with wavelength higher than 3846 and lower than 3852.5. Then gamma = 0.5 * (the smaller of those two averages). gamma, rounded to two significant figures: 8.4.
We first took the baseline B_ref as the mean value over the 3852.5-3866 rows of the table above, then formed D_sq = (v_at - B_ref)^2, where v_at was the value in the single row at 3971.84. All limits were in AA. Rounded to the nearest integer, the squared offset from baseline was 52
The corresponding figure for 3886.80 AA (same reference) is 11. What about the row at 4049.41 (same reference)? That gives 12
